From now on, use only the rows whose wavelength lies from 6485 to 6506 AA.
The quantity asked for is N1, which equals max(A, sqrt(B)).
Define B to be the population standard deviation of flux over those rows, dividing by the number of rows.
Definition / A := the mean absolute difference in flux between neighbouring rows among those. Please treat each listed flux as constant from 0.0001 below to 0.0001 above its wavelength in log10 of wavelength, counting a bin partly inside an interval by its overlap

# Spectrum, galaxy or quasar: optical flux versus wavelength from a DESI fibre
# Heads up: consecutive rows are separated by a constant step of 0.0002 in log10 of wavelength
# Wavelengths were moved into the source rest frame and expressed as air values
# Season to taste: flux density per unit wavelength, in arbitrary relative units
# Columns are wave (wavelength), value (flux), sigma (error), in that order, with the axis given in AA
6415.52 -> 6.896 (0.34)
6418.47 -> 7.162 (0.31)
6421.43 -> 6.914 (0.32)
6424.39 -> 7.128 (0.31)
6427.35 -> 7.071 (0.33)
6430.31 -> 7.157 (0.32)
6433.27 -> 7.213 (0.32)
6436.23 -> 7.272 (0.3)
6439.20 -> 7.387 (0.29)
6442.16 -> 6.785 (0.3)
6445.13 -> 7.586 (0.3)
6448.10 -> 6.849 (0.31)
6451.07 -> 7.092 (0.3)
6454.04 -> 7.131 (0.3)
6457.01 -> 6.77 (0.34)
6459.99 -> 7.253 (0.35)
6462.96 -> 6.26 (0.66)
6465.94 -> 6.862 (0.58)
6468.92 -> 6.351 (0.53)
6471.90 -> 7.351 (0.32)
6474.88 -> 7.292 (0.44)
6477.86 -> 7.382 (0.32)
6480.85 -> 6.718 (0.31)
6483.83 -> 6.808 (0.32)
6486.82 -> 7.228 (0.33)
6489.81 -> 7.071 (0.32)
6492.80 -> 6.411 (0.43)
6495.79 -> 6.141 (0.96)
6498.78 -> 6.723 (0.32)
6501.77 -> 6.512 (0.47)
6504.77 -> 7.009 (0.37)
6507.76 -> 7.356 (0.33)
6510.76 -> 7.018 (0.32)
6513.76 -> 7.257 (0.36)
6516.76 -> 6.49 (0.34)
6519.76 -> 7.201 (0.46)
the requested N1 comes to 0.61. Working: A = 0.4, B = 0.37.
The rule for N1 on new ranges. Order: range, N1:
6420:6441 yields 0.37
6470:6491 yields 0.50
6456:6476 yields 0.64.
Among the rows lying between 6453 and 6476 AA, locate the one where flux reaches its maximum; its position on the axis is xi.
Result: 6471.90 AA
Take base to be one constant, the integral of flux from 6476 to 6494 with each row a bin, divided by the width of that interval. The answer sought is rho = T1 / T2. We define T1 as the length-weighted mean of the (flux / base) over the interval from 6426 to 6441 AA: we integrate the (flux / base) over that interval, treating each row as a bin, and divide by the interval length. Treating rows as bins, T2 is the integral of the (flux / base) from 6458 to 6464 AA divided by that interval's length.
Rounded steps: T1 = 1.04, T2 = 0.98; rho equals 1.062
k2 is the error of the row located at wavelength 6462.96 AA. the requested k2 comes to 0.660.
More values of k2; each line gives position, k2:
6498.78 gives 0.320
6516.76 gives 0.340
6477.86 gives 0.320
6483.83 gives 0.320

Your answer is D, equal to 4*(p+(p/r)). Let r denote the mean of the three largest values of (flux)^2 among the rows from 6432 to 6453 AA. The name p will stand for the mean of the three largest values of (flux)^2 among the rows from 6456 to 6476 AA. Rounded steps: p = 53.3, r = 55.0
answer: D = 217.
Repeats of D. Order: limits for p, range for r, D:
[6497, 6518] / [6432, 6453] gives 212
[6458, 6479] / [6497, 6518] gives 220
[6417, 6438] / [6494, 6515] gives 212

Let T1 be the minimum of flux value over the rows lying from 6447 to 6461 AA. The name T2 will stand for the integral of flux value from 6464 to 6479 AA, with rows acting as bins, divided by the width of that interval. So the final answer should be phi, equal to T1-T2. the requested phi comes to -0.2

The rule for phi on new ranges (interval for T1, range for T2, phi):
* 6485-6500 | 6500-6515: -0.9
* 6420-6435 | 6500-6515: -0.1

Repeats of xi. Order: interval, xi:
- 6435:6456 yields 6445.13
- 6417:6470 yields 6445.13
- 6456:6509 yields 6477.86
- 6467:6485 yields 6477.86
